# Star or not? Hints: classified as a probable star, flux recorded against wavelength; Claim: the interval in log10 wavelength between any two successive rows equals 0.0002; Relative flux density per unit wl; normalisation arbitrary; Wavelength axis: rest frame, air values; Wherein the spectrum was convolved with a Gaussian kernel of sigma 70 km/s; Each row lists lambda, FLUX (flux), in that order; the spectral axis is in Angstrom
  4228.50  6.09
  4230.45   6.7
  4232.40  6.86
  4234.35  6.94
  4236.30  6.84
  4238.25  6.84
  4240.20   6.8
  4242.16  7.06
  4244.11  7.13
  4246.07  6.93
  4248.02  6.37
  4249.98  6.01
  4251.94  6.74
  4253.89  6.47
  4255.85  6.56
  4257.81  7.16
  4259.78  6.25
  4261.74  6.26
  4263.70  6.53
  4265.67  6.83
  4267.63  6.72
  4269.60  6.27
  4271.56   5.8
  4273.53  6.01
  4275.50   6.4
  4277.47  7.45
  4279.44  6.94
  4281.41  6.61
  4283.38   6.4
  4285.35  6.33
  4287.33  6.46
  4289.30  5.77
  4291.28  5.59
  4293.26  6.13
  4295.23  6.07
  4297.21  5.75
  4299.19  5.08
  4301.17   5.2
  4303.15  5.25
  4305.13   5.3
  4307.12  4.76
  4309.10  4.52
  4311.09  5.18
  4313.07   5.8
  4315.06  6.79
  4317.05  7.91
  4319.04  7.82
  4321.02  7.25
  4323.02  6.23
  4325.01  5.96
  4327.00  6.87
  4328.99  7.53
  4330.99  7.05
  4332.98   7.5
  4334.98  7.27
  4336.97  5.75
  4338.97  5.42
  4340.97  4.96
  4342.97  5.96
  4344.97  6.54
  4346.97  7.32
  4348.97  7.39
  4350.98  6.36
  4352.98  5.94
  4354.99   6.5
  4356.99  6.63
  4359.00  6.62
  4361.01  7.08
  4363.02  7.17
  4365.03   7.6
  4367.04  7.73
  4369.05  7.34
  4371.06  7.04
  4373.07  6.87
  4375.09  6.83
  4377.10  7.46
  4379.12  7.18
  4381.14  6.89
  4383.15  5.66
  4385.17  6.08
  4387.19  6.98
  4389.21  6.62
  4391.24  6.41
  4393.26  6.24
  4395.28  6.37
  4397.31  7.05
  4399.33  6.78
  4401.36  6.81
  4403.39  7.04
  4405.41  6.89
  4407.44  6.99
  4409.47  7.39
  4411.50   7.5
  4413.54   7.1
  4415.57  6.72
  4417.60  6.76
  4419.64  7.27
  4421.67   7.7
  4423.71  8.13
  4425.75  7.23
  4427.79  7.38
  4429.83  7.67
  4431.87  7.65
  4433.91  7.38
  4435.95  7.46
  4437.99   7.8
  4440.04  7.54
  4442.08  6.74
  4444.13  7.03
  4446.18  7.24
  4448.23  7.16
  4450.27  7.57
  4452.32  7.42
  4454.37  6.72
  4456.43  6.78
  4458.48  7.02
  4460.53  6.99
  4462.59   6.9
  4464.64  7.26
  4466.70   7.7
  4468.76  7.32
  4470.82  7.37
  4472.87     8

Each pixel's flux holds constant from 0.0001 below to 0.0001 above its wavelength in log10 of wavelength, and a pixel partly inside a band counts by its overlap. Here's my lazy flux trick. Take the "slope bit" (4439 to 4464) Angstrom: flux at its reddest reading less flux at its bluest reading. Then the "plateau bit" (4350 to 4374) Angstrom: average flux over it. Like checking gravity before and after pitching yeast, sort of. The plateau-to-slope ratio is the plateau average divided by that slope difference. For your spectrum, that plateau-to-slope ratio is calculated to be -11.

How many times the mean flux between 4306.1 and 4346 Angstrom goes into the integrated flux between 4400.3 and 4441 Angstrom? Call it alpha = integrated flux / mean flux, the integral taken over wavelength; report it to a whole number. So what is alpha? 47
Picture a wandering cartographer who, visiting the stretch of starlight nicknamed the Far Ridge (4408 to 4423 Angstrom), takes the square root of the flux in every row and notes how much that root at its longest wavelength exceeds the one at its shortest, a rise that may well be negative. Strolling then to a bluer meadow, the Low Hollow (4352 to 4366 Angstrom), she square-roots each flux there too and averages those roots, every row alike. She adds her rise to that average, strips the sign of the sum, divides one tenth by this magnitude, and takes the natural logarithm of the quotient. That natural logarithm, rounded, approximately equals -3.28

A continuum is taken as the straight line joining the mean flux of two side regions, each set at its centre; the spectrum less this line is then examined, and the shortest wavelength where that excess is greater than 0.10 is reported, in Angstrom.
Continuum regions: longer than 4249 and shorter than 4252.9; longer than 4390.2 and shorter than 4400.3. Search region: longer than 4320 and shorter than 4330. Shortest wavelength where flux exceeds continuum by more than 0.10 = 4321.02 Angstrom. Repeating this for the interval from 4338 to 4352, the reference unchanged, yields 4346.97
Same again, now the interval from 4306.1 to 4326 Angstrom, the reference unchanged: 4315.06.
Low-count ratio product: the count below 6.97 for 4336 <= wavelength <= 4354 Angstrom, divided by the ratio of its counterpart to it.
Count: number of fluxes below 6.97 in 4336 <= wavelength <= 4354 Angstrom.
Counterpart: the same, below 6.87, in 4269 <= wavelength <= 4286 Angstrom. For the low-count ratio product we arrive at 7.0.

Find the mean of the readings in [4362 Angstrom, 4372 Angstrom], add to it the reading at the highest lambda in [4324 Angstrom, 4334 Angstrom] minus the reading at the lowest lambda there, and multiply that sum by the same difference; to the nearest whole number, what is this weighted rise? 14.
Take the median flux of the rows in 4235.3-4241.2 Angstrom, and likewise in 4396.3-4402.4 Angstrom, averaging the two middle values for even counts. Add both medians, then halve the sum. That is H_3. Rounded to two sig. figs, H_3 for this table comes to 6.8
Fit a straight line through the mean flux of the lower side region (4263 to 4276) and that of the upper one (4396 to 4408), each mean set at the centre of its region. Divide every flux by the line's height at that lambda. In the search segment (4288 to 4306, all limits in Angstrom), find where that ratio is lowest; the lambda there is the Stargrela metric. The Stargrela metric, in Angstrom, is 4299.19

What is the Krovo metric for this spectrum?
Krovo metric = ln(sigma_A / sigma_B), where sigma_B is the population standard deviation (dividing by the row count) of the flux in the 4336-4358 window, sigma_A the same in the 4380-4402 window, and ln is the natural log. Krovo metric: -0.55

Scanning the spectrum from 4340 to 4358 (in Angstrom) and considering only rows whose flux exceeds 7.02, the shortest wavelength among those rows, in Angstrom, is 4346.97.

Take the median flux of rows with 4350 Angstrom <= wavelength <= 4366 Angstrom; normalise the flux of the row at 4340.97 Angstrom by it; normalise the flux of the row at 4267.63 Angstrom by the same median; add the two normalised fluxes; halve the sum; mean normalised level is 0.88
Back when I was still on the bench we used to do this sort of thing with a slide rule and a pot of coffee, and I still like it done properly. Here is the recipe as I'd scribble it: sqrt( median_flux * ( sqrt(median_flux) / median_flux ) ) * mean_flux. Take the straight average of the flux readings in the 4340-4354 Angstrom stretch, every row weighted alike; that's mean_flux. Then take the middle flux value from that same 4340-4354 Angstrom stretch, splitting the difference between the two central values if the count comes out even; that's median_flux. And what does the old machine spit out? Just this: 10.1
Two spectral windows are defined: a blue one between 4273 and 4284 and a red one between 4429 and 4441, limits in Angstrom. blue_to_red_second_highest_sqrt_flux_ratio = 0.95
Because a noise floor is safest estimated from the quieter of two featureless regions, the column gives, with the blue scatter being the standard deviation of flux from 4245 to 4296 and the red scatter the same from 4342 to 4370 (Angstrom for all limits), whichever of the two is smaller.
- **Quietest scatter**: 0.43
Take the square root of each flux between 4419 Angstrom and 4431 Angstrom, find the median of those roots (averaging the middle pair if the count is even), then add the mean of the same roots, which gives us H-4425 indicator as 5.5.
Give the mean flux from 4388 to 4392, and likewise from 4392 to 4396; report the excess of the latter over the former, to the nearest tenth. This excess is -0.2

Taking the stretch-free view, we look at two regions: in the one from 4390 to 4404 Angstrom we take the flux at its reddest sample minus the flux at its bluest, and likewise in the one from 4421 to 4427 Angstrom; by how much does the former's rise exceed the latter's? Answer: 1.1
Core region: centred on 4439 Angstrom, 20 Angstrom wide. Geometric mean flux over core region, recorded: 7.36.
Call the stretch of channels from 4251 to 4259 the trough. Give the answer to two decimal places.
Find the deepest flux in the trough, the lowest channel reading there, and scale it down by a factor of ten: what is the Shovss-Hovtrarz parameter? 0.65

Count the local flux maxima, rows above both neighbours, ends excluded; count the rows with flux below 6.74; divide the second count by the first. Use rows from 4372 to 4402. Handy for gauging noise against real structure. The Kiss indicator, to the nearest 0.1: 2.0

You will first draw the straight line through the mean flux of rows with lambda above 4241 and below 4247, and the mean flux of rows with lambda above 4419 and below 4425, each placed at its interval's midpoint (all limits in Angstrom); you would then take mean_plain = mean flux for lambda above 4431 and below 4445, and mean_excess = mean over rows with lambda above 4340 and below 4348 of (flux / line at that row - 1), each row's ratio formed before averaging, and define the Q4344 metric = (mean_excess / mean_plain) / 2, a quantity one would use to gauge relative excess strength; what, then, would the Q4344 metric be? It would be -0.011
